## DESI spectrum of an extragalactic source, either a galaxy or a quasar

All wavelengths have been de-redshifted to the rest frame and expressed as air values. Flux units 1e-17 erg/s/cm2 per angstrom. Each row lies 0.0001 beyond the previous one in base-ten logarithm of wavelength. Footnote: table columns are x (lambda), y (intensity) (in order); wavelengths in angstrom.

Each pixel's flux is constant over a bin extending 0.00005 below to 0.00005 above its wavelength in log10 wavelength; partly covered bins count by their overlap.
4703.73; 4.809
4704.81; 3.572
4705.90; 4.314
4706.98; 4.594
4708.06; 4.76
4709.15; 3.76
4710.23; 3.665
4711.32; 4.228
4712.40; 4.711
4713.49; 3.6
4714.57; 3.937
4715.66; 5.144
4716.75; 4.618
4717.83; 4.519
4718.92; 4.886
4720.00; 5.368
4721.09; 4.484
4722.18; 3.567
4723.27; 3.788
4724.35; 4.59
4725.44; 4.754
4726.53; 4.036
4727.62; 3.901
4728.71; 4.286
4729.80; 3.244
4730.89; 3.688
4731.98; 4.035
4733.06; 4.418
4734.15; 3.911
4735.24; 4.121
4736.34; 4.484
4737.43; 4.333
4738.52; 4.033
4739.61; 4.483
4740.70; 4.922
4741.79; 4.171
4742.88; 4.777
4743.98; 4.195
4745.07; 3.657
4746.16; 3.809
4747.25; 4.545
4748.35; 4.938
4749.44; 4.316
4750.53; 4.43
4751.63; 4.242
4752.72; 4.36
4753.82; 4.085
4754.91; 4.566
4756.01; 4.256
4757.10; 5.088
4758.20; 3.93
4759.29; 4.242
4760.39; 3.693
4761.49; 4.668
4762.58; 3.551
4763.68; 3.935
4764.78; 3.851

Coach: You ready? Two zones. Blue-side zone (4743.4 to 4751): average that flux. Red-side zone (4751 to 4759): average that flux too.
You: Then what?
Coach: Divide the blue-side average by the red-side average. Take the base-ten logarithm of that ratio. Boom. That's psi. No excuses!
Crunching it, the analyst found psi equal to -0.01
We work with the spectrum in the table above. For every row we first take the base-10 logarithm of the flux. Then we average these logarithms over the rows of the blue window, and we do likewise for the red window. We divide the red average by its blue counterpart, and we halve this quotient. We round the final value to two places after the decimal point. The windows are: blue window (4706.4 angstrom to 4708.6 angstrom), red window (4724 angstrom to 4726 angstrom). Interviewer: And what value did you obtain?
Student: 0.50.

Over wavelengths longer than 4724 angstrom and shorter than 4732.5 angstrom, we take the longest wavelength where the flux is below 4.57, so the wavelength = 4731.98 angstrom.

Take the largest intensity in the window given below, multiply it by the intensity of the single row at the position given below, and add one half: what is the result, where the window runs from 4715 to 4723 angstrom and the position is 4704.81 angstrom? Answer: 19.7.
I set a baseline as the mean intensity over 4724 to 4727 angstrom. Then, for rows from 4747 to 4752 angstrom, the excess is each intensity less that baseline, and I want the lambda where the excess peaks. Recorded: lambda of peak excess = 4748.35 angstrom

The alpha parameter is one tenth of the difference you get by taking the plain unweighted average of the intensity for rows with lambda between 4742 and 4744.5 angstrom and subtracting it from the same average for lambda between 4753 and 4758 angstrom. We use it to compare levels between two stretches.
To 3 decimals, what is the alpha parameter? 0.001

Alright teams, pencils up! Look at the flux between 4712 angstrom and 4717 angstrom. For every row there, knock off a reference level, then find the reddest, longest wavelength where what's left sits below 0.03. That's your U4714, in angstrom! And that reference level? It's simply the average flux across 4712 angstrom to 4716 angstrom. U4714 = 4714.57 angstrom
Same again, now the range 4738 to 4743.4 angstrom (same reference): 4741.79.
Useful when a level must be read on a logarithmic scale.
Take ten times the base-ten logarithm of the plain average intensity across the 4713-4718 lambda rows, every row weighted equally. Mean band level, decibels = 6.4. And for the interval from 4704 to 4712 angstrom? 6.2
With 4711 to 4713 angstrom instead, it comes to 6.5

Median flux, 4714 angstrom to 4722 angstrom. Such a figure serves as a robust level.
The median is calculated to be 4.62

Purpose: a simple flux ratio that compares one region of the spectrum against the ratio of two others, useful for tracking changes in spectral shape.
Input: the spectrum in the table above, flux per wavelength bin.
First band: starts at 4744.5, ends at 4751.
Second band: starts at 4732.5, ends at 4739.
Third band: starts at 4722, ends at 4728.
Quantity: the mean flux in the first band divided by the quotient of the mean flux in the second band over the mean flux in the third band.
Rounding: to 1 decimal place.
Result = 4.2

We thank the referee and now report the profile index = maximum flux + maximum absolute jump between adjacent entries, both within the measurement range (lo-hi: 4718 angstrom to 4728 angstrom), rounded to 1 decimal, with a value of 6.3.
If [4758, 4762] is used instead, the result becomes 5.6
